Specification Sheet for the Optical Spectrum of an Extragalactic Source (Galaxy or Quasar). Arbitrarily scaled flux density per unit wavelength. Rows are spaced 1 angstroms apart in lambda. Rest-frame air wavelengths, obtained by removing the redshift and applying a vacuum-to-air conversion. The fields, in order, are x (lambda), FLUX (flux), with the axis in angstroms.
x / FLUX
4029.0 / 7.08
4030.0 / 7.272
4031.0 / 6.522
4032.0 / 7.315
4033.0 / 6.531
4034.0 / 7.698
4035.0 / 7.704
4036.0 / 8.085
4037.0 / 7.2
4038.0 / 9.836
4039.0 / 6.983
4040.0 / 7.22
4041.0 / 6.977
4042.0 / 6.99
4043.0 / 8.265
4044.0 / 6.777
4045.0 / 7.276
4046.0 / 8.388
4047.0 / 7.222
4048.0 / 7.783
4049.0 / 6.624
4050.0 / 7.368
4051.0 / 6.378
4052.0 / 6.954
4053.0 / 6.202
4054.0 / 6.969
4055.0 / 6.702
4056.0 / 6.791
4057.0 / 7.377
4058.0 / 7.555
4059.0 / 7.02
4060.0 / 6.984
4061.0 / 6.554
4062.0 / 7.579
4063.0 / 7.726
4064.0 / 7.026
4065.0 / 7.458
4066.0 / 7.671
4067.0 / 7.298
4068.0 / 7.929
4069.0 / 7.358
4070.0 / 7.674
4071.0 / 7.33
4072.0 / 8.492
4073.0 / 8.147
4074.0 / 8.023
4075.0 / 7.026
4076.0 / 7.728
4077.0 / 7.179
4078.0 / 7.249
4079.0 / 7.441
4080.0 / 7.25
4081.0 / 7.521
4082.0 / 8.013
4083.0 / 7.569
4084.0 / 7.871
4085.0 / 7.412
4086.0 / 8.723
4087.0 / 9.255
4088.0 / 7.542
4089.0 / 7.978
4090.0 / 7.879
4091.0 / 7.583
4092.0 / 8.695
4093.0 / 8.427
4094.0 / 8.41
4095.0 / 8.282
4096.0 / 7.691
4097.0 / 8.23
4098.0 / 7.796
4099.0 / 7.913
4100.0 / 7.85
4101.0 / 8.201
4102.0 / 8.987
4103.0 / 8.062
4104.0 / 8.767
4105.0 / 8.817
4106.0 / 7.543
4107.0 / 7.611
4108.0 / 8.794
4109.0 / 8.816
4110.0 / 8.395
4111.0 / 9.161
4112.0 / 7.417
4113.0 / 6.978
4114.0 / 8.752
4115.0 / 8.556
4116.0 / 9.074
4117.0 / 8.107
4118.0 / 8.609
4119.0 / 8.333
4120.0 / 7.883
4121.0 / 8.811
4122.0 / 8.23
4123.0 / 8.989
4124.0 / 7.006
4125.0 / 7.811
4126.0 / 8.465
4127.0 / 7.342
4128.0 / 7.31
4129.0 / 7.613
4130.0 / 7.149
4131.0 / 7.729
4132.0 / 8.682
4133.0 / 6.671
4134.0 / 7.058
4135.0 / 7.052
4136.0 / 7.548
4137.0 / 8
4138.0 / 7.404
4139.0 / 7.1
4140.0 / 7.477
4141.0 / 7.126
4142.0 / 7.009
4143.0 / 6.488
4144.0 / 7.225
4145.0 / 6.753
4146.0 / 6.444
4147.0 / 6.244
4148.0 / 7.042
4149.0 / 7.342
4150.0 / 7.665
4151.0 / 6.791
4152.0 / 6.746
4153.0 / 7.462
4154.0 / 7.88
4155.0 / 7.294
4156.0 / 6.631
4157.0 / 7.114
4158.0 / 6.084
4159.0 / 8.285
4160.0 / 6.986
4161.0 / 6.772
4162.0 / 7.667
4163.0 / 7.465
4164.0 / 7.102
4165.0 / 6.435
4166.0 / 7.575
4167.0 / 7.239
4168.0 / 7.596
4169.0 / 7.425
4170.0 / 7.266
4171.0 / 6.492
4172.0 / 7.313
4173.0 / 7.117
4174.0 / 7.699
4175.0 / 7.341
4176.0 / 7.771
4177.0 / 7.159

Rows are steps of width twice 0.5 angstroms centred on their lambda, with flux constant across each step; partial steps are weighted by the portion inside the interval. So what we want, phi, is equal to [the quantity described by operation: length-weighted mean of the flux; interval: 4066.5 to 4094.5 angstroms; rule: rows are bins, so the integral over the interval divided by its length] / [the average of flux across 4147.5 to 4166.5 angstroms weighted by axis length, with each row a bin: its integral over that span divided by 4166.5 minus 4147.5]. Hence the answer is 1.09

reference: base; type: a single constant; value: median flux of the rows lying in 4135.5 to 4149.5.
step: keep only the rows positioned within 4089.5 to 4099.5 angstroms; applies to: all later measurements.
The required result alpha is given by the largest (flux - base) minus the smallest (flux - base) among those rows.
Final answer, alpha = 1.1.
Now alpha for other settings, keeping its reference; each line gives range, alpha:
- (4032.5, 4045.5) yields 3.3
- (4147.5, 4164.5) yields 2.2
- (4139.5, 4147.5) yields 1.2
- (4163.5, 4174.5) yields 1.3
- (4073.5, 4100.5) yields 2.2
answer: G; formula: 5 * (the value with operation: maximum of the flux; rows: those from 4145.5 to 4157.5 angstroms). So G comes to 39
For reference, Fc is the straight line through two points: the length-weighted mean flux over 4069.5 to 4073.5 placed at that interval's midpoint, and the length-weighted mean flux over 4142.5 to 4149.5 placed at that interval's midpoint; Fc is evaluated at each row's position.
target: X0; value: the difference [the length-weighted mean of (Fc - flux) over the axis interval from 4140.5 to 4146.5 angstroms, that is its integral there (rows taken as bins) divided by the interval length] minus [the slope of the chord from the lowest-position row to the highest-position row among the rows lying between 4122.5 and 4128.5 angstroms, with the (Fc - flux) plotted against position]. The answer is -0.3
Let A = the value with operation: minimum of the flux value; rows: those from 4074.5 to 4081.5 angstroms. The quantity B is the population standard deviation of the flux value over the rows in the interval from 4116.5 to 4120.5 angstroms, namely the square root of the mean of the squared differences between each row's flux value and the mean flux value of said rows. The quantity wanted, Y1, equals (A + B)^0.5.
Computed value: 2.70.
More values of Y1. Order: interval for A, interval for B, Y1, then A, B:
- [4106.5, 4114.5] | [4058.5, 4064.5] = 2.72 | 6.978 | 0.39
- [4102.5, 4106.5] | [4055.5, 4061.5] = 2.81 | 7.543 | 0.34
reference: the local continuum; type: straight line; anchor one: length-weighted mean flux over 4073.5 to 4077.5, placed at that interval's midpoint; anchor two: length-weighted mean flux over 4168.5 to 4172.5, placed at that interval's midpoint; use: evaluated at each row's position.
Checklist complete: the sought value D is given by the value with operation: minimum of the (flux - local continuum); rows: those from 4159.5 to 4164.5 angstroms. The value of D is -0.39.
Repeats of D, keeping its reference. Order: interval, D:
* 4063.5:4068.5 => -0.51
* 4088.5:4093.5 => 0.15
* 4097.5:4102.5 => 0.39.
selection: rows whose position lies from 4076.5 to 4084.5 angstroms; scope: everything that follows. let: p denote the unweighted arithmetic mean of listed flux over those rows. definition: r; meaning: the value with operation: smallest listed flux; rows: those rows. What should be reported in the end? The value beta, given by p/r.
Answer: 1.05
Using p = 7.5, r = 7.179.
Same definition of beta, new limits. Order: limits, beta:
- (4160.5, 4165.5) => 1.10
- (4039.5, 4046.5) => 1.09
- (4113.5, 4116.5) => 1.03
